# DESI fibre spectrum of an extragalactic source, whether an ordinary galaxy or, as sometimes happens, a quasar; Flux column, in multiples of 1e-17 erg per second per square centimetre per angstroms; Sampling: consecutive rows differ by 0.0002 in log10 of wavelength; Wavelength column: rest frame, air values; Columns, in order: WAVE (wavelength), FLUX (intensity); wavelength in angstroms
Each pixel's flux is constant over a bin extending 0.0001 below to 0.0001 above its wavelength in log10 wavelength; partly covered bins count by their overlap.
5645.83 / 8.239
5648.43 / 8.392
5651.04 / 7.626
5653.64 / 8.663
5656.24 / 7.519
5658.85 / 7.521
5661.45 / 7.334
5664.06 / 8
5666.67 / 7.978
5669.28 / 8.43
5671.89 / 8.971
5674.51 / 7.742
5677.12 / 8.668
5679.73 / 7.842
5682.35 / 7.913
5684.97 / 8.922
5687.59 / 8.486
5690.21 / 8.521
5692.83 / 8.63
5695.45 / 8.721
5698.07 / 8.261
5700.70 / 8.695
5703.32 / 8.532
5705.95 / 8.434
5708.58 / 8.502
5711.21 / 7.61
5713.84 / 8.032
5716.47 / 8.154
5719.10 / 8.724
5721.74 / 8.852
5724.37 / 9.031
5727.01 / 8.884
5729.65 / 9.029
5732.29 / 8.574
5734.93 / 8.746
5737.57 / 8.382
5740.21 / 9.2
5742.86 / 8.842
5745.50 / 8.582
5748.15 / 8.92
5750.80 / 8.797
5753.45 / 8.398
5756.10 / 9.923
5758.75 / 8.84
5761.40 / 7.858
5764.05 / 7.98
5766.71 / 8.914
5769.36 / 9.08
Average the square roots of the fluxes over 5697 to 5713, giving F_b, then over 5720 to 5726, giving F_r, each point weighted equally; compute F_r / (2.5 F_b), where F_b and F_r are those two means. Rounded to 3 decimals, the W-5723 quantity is 0.414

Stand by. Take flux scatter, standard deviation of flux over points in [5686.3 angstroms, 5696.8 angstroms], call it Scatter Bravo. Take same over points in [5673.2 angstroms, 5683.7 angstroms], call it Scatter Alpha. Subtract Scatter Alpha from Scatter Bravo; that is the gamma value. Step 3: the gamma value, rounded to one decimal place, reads -0.3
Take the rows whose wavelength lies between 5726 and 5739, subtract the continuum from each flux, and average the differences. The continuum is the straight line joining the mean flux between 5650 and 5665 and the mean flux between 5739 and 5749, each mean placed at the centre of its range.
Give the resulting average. -0.01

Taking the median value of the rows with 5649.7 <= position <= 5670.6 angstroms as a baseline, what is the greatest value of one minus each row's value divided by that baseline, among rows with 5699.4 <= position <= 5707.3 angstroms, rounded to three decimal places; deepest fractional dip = -0.081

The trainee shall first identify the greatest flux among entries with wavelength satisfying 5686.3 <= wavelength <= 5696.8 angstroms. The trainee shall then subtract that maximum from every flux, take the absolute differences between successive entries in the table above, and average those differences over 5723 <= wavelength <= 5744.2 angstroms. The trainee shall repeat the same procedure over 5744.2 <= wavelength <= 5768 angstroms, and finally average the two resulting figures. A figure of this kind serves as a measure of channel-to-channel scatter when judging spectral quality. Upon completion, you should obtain 0.52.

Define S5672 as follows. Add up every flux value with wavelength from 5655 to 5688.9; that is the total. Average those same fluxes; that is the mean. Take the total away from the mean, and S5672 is -97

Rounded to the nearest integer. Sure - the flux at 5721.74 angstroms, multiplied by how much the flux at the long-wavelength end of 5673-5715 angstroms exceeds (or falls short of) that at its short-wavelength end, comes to 3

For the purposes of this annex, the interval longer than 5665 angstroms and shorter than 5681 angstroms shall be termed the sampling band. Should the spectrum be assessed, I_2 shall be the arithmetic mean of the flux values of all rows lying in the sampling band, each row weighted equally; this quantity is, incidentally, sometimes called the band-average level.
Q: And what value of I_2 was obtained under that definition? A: 8.3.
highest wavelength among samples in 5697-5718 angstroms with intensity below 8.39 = 5716.47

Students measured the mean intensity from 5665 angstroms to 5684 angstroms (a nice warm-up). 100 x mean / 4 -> 206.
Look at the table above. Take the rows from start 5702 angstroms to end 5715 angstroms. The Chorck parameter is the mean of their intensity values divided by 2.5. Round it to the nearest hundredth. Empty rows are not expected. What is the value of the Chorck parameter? 3.29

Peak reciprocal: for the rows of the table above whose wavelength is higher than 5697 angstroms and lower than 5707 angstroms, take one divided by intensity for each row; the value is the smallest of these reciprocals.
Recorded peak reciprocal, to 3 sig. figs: 0.115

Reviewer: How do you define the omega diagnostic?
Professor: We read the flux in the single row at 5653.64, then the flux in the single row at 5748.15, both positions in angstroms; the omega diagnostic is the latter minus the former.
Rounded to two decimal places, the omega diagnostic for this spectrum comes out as 0.26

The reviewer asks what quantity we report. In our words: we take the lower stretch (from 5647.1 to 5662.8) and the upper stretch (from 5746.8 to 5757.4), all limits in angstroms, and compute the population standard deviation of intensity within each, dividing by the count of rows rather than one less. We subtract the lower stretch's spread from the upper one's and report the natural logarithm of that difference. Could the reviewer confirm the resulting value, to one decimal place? -2.8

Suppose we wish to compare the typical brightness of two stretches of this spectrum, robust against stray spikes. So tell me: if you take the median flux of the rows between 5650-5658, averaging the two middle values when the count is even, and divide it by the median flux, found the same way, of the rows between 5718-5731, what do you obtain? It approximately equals 0.858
